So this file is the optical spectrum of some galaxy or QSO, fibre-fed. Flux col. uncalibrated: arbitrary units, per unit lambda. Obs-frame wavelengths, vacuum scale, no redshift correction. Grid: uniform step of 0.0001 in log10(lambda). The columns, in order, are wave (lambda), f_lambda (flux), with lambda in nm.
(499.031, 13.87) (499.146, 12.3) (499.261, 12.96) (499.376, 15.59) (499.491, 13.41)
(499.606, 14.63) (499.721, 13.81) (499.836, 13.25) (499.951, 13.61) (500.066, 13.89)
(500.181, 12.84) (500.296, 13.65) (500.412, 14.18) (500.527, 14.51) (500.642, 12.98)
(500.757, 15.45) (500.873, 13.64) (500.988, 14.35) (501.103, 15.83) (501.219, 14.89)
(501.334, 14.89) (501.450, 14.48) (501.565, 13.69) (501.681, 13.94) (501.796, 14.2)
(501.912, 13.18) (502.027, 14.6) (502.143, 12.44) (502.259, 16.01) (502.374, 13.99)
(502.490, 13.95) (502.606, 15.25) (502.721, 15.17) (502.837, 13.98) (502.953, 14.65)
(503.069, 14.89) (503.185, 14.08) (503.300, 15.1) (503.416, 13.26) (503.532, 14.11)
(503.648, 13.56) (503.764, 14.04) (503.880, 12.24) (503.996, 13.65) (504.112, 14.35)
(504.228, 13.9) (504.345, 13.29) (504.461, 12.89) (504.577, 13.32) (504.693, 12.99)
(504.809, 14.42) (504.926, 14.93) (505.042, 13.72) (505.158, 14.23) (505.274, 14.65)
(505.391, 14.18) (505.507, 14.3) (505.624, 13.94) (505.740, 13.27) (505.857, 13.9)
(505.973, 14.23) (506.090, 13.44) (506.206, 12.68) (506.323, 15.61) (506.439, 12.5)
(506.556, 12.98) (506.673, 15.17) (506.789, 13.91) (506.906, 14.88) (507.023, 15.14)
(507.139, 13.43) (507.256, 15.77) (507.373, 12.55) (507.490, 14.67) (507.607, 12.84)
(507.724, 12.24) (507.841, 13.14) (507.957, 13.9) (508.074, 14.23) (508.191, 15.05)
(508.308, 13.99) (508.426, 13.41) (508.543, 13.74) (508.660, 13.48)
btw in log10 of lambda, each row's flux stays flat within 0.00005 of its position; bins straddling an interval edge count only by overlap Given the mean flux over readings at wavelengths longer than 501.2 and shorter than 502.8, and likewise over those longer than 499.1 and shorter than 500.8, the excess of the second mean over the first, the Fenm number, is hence -0.5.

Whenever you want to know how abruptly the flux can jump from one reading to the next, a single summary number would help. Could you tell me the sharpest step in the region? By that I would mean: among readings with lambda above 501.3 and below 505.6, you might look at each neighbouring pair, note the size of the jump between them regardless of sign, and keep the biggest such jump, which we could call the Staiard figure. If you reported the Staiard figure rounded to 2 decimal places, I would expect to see 3.57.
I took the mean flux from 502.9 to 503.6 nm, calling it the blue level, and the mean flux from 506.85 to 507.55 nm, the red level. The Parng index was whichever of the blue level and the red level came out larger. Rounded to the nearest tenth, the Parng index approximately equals 14.4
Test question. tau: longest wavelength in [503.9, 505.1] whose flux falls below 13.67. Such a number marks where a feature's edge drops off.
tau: 504.693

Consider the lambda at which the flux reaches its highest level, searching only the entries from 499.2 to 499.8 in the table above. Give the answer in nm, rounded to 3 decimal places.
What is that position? 499.376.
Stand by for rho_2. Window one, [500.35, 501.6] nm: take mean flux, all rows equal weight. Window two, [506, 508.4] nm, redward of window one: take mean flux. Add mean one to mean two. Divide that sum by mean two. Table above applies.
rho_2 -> 2.04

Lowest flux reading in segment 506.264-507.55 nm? 12.5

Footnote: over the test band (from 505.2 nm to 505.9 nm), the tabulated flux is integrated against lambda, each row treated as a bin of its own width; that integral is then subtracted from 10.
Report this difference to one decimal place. 0.2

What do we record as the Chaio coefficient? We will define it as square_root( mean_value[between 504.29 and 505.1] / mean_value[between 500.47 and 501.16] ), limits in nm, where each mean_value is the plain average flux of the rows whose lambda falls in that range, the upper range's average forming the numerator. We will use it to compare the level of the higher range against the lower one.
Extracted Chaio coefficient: 0.97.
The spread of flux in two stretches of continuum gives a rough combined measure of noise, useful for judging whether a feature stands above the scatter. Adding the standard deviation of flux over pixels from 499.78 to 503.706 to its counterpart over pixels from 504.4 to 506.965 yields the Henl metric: 1.7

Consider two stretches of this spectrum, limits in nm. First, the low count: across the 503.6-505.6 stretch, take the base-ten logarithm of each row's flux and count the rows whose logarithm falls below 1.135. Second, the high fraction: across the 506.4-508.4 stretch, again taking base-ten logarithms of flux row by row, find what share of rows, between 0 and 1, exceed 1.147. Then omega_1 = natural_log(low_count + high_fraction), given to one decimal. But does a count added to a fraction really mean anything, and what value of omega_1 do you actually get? 1.9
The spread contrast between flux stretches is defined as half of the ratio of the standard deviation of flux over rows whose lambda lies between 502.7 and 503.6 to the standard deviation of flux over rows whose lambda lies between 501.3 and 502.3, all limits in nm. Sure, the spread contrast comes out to 0.3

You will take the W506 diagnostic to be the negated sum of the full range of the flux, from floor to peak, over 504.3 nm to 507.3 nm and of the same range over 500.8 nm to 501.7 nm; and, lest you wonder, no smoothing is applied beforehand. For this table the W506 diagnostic -5.5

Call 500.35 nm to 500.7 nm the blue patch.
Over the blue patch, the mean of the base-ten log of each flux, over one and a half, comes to 0.761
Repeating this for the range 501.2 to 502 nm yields 0.768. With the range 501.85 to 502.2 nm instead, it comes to 0.751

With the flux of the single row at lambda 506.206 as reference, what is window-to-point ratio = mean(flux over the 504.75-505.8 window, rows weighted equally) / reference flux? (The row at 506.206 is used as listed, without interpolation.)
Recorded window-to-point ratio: 1.12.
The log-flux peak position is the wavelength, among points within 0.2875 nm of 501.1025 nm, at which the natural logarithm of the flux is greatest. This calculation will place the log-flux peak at 501.103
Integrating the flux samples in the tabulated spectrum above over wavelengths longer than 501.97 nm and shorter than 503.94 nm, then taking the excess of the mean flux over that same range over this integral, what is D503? -13.8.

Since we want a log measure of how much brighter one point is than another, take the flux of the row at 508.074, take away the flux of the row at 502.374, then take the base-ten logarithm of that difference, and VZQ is -0.6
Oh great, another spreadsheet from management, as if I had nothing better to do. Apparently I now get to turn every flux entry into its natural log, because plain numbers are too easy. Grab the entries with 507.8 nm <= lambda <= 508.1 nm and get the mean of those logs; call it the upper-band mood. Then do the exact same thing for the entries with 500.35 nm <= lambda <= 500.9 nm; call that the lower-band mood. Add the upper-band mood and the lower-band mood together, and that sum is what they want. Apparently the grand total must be 5.27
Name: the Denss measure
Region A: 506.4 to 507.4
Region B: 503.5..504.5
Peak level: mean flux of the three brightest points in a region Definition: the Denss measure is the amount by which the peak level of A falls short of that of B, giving -1.2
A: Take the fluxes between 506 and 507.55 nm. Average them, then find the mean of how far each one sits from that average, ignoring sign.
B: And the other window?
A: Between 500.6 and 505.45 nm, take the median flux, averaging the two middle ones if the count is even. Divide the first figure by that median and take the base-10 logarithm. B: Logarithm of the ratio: -1.12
